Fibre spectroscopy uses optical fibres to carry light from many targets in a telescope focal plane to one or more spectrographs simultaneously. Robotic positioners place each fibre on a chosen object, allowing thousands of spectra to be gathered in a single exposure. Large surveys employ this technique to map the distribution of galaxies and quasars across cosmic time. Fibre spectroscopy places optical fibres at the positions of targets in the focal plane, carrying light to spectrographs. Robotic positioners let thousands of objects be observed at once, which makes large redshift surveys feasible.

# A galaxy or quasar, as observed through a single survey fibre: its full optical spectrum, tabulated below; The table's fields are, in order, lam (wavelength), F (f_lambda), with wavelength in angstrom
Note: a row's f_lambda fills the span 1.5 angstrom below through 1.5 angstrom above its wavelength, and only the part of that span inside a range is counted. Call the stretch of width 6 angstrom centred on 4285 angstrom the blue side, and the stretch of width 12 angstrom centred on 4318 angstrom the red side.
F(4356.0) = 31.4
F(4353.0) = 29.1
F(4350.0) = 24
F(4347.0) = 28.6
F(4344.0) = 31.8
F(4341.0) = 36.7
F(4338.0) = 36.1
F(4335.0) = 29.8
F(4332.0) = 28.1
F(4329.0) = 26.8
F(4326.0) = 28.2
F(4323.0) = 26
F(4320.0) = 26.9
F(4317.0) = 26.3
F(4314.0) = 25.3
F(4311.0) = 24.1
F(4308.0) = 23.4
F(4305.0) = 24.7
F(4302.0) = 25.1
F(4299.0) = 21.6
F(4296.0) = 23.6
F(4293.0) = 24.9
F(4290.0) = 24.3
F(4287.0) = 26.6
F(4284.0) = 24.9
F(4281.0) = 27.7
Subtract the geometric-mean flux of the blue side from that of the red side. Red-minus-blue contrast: 0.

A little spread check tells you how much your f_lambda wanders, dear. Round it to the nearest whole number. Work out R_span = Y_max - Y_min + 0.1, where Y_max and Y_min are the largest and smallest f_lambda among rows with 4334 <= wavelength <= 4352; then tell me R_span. 13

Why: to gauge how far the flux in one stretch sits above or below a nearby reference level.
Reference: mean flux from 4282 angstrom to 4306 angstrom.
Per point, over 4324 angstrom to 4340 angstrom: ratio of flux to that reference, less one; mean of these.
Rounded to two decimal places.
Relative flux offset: 0.22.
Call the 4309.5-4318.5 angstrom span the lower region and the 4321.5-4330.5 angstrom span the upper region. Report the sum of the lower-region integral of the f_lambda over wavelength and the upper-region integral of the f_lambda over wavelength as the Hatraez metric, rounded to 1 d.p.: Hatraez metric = 470.1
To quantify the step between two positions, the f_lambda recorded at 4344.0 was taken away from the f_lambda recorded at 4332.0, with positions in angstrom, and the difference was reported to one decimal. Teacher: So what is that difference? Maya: -3.7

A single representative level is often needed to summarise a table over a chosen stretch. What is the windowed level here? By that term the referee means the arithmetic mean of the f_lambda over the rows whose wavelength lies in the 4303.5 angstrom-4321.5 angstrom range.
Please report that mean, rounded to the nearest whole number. 25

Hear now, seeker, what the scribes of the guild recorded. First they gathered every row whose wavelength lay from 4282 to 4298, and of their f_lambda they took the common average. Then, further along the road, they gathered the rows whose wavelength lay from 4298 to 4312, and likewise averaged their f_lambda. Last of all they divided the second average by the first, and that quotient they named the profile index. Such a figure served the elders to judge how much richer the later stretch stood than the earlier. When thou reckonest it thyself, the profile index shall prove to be 0.96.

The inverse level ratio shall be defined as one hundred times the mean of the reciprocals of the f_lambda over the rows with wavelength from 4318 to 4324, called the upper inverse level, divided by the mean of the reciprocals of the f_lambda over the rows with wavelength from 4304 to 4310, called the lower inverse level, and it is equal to 91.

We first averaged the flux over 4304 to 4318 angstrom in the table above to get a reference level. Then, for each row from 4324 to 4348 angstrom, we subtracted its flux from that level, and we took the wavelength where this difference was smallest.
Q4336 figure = 4341.0 angstrom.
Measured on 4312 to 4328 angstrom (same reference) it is 4326.0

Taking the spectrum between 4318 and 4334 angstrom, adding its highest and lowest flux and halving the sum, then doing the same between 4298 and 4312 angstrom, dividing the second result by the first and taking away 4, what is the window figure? -3.14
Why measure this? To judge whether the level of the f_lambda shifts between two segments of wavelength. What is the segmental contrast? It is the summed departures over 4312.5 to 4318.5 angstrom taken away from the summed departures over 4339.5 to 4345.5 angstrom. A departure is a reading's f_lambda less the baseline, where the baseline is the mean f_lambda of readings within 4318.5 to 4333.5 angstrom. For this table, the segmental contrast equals 17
